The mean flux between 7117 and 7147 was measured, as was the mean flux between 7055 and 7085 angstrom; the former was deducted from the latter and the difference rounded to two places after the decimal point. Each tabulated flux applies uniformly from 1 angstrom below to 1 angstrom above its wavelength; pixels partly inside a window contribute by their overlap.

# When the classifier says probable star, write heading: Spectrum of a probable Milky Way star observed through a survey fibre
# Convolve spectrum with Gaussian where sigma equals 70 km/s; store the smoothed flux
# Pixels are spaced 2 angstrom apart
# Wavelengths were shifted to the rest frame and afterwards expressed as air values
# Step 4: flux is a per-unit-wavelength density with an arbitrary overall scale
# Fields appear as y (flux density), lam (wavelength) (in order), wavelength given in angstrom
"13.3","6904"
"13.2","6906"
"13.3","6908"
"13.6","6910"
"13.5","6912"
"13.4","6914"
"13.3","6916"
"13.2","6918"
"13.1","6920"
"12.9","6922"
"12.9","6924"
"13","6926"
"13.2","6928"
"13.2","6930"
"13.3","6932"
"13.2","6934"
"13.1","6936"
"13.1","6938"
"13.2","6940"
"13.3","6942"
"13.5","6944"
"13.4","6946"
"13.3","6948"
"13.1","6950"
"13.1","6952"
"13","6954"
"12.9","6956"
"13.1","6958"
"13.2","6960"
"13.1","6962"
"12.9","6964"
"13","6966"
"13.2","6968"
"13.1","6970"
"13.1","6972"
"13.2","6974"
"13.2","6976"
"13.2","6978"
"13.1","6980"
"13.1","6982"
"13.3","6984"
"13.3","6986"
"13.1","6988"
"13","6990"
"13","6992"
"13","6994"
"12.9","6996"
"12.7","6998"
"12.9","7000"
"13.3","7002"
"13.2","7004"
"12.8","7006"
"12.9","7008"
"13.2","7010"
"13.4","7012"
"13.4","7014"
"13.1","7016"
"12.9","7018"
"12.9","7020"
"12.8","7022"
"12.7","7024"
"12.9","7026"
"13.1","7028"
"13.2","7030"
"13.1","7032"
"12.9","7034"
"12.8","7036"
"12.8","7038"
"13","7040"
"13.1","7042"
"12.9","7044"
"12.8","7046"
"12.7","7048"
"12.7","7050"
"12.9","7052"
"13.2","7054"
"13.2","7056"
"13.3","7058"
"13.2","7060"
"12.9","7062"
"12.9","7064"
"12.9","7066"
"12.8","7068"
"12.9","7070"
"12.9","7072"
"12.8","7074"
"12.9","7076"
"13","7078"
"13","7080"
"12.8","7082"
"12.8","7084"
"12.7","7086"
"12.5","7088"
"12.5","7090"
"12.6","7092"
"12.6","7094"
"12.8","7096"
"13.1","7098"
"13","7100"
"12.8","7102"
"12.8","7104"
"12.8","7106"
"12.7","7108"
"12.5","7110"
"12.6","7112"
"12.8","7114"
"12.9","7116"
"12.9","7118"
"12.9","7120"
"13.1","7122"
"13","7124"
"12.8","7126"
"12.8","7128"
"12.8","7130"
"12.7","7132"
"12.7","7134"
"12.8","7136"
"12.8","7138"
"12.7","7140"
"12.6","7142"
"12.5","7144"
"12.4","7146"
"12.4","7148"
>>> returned 0.19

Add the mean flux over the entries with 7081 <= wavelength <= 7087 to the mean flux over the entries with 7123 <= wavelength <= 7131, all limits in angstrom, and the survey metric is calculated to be 25.6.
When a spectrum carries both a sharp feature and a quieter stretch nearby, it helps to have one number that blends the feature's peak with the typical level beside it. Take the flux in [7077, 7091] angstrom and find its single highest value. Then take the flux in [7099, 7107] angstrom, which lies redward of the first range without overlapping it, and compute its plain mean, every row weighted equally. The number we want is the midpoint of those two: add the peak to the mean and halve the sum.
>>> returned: 12.9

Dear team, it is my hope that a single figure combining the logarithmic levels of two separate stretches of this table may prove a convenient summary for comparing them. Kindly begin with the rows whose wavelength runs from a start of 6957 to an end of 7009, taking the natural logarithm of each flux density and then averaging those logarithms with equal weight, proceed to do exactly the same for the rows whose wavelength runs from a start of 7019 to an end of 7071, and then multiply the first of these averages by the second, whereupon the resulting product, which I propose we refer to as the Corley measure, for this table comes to 6.58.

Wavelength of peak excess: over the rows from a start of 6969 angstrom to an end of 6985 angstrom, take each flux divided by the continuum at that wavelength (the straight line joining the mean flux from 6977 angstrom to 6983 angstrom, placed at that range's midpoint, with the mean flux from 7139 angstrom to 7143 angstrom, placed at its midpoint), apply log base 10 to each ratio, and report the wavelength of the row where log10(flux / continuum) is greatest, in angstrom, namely 6984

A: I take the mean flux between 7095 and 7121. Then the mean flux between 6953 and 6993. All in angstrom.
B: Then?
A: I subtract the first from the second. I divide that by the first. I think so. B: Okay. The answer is 0.023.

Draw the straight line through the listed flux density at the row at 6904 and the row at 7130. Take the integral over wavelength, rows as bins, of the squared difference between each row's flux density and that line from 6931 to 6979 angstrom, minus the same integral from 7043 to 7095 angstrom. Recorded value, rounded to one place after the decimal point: -1.3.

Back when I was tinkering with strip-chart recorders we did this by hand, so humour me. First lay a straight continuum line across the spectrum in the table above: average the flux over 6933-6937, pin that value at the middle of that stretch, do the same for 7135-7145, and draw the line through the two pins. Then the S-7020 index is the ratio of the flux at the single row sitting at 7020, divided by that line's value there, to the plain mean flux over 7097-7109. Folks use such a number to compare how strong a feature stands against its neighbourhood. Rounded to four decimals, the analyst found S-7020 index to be 0.0774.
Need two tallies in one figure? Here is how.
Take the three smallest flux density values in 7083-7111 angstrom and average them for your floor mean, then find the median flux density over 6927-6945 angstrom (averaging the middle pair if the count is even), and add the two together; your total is 25.7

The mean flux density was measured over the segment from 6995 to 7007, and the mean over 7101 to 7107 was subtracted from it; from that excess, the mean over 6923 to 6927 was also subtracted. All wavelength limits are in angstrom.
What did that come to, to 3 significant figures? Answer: -12.8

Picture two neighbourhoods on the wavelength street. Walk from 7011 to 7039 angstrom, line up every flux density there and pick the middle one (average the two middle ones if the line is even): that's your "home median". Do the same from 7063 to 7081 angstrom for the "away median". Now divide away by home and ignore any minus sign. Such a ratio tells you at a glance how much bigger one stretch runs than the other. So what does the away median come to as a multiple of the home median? 1.00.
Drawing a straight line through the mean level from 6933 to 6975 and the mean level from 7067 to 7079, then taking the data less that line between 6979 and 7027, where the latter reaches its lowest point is 6998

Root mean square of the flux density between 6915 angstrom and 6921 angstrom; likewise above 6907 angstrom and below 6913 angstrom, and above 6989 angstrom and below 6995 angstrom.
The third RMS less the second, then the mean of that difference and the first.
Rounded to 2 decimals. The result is 6.37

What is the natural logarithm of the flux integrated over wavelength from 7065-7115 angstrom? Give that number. 6.5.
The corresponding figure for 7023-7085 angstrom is 6.7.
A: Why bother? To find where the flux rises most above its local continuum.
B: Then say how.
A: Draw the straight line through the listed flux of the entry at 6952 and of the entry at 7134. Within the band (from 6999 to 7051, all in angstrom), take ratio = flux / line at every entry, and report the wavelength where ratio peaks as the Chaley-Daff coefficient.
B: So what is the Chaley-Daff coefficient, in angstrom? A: 7014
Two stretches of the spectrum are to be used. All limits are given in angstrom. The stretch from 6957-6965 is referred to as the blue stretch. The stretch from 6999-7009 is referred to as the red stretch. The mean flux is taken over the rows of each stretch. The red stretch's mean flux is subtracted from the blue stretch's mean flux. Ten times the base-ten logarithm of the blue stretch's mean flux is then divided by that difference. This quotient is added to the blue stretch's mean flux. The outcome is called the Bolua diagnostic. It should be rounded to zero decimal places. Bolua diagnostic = 216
